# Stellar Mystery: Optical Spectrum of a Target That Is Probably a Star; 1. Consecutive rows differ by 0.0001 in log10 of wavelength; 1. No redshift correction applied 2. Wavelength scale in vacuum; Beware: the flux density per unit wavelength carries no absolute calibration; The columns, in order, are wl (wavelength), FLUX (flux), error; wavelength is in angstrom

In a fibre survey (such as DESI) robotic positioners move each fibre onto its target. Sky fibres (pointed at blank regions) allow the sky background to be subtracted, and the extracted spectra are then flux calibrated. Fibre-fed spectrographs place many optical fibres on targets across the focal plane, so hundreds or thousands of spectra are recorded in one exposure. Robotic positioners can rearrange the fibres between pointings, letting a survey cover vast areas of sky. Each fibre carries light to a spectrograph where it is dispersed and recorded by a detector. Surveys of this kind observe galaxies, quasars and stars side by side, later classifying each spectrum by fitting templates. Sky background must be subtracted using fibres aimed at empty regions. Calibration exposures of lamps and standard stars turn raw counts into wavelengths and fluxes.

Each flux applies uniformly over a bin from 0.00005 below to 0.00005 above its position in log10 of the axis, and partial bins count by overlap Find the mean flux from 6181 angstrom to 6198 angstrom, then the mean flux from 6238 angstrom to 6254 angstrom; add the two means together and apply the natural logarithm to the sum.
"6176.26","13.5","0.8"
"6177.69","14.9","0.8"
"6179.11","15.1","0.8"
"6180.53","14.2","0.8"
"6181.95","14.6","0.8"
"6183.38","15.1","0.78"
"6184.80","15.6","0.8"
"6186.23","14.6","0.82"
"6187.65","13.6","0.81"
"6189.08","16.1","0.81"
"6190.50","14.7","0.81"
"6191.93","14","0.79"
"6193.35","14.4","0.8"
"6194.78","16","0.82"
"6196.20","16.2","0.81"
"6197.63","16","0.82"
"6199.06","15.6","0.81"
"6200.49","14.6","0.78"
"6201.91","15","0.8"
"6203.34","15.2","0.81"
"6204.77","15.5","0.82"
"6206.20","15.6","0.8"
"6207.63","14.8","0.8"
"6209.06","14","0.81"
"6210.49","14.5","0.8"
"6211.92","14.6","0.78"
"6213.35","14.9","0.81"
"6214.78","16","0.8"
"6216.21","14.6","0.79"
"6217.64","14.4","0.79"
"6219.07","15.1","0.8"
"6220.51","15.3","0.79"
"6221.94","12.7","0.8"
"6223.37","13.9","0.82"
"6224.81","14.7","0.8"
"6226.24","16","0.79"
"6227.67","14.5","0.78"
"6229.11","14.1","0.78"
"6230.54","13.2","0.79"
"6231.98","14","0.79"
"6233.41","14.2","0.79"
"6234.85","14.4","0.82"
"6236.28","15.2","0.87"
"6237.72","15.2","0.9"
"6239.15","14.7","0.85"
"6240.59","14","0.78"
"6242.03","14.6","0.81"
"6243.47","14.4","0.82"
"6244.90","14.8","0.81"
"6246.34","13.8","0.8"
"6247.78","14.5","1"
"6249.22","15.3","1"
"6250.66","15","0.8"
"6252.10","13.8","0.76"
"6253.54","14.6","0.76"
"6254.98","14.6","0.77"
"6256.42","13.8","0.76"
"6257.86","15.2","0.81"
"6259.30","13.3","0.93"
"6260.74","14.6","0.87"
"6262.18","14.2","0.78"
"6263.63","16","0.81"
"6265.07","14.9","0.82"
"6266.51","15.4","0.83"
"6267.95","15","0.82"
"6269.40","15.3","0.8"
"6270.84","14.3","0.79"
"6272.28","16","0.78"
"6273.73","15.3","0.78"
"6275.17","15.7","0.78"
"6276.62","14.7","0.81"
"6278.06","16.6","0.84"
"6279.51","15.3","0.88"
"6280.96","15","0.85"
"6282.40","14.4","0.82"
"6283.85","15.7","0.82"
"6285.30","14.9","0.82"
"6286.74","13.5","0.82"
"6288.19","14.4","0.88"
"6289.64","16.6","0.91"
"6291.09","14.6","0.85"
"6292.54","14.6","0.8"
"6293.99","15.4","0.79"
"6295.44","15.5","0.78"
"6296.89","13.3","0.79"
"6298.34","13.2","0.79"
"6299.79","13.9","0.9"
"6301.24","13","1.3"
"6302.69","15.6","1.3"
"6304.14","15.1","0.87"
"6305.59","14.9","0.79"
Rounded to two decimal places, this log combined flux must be 3.39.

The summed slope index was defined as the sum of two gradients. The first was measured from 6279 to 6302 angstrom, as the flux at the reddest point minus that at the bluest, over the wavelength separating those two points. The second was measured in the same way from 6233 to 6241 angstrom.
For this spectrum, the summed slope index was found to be -0.13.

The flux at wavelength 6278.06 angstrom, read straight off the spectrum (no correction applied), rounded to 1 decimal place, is 16.6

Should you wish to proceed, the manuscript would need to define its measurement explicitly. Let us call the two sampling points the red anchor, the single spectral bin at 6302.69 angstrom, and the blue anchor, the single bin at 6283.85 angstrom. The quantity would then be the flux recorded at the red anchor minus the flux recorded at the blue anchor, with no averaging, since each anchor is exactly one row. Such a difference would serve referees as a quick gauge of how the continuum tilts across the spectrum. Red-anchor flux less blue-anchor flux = -0.1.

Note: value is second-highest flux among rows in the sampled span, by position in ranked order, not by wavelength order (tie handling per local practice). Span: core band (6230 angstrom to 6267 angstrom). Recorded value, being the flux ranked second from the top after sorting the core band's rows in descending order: 15.4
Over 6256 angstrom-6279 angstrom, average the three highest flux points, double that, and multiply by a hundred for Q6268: 3240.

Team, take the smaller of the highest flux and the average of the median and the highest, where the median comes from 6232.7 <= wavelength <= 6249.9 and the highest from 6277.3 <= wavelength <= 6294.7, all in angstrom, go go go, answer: 15.6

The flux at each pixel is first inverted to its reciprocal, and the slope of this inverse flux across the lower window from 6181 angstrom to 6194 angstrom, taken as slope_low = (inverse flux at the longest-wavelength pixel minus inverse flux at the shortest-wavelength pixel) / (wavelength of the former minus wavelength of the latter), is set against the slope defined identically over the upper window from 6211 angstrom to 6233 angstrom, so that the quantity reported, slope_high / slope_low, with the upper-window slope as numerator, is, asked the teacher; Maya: 1.8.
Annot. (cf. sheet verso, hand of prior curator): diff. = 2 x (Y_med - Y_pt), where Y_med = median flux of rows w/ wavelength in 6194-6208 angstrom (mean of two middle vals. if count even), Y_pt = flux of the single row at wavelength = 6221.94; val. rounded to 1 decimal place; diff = 5.7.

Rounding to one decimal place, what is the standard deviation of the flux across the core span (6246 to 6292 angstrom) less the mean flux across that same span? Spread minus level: -14.1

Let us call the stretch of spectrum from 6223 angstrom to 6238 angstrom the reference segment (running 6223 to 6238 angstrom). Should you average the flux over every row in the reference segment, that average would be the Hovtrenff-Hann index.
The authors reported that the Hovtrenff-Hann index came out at 14.5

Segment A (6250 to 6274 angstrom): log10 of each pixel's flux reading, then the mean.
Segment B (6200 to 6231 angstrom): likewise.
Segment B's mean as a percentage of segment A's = 99.8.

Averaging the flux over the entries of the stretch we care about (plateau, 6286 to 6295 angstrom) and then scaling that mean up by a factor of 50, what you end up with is 743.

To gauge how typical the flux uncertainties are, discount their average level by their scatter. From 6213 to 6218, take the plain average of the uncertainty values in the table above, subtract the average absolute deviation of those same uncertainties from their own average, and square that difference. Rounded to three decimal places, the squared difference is 0.624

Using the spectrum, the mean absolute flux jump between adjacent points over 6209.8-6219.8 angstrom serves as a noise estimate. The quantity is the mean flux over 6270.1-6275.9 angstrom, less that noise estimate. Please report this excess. 14.7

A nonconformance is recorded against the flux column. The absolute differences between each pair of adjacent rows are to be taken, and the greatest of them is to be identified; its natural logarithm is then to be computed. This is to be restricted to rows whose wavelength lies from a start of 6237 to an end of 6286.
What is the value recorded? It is 0.64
